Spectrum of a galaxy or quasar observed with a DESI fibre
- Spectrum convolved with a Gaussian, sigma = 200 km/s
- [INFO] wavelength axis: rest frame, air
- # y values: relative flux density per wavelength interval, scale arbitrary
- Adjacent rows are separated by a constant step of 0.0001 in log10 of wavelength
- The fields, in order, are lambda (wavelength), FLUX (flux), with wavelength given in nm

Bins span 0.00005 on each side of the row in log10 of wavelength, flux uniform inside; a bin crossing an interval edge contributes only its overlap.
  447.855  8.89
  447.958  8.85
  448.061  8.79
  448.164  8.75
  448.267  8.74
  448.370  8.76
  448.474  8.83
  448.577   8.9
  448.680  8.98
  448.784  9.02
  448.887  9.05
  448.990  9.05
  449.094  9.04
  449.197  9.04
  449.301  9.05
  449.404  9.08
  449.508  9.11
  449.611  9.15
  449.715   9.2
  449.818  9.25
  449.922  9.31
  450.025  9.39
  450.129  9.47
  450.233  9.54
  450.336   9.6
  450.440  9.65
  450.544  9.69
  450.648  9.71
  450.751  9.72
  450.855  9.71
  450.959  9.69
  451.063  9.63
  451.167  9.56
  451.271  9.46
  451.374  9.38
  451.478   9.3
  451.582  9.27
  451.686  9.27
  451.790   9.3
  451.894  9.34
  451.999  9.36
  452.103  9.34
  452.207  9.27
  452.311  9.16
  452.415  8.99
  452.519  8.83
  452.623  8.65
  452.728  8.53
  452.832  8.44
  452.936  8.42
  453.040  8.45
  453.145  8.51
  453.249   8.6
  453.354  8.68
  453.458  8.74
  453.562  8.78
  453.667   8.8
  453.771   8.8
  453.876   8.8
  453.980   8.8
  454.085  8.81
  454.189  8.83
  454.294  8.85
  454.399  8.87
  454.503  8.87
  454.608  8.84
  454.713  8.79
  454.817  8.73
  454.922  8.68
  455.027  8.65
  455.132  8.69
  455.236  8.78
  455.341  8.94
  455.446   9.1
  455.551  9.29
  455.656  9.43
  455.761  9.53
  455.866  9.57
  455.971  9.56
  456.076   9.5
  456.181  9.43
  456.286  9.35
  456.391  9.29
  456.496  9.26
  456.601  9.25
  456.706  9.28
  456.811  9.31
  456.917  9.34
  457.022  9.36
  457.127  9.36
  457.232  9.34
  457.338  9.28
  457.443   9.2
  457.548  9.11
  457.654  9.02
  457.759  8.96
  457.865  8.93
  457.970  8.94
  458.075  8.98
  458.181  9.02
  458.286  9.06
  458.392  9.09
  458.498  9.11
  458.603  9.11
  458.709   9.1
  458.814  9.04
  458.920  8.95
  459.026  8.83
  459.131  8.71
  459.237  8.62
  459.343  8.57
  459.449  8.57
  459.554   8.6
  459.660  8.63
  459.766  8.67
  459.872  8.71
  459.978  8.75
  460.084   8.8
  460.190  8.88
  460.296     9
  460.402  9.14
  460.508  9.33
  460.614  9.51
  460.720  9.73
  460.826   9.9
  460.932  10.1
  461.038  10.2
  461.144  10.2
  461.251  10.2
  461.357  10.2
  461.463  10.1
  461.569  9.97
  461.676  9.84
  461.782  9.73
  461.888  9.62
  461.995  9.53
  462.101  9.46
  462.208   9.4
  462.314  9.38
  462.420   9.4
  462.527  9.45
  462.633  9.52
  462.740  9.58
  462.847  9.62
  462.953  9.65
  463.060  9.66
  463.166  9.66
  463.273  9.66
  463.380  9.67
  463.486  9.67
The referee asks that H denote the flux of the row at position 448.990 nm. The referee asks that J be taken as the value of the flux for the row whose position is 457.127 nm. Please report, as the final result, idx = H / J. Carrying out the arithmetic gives 0.967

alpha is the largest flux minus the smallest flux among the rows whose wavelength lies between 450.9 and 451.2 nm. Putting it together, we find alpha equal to 0.130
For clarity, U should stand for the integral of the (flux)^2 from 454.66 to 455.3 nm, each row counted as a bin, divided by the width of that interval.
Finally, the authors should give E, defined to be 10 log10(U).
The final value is 18.8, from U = 76.2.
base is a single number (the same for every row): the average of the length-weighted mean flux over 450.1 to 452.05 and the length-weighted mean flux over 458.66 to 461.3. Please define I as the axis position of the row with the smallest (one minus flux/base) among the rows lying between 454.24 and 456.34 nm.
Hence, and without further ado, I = 455.866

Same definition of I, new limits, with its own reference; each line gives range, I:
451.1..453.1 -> 451.167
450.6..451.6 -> 450.751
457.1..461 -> 460.932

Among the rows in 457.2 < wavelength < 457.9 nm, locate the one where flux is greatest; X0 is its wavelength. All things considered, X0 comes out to 457.232 nm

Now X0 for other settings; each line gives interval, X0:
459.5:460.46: 460.402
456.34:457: 456.917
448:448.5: 448.474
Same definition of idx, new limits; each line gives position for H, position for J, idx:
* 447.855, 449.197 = 0.983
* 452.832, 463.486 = 0.873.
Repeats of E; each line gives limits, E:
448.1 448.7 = 18.9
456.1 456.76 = 19.4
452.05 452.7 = 19.1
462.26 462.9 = 19.5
